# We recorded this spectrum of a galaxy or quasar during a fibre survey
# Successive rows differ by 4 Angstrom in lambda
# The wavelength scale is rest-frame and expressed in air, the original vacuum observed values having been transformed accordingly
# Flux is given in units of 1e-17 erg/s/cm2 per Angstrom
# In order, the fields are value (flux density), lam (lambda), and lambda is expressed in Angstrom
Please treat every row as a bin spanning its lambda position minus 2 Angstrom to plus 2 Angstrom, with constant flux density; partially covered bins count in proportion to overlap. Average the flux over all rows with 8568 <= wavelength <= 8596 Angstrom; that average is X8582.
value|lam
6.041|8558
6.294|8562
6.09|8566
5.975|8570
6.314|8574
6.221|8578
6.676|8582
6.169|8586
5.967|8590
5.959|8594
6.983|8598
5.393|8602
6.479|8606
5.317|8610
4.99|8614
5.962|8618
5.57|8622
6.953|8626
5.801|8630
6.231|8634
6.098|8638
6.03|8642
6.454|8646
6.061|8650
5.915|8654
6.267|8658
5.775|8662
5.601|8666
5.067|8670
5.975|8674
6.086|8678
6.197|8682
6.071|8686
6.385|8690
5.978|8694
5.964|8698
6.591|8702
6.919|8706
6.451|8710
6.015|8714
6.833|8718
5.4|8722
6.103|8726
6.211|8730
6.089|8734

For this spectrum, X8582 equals 6.18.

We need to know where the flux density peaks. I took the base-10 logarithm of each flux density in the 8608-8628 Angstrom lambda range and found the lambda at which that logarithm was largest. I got 8626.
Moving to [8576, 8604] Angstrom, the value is 8598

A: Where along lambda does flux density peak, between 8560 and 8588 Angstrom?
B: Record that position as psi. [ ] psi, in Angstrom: 8582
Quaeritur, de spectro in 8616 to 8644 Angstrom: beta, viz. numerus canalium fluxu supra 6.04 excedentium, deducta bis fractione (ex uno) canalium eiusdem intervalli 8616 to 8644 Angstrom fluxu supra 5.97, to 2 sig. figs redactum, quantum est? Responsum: 1.9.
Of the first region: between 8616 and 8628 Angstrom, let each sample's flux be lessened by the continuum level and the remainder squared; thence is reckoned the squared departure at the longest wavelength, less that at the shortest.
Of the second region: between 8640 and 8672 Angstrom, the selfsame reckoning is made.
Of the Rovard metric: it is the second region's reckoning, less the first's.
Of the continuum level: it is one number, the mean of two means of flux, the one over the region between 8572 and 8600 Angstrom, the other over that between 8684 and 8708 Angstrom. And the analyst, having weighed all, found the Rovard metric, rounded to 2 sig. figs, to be 1.2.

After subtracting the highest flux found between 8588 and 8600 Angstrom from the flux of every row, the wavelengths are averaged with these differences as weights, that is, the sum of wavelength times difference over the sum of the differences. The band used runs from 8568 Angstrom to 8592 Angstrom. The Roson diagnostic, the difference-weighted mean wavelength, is 8580.0 Angstrom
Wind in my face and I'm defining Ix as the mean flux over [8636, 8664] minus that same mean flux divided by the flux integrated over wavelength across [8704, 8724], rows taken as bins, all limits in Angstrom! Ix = 6.04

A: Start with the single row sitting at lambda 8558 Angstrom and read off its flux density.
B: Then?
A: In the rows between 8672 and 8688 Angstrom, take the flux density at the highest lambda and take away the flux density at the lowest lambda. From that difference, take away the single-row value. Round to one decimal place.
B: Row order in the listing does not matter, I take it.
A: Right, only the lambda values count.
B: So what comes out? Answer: -5.9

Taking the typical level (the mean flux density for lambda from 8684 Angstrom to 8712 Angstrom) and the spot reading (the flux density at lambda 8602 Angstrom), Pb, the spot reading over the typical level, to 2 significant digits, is 0.85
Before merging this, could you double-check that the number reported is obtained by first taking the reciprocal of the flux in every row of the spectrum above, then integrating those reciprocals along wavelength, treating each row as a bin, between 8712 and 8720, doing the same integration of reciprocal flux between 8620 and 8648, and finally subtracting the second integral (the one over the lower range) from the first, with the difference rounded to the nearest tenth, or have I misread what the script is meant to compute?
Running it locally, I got -3.3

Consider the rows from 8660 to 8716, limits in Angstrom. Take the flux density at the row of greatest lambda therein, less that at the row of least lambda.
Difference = 0.24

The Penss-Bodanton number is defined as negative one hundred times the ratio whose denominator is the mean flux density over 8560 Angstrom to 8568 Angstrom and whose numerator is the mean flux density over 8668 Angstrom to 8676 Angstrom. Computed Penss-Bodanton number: -89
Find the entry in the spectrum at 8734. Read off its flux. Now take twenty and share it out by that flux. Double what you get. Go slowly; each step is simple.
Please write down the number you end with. 6.57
